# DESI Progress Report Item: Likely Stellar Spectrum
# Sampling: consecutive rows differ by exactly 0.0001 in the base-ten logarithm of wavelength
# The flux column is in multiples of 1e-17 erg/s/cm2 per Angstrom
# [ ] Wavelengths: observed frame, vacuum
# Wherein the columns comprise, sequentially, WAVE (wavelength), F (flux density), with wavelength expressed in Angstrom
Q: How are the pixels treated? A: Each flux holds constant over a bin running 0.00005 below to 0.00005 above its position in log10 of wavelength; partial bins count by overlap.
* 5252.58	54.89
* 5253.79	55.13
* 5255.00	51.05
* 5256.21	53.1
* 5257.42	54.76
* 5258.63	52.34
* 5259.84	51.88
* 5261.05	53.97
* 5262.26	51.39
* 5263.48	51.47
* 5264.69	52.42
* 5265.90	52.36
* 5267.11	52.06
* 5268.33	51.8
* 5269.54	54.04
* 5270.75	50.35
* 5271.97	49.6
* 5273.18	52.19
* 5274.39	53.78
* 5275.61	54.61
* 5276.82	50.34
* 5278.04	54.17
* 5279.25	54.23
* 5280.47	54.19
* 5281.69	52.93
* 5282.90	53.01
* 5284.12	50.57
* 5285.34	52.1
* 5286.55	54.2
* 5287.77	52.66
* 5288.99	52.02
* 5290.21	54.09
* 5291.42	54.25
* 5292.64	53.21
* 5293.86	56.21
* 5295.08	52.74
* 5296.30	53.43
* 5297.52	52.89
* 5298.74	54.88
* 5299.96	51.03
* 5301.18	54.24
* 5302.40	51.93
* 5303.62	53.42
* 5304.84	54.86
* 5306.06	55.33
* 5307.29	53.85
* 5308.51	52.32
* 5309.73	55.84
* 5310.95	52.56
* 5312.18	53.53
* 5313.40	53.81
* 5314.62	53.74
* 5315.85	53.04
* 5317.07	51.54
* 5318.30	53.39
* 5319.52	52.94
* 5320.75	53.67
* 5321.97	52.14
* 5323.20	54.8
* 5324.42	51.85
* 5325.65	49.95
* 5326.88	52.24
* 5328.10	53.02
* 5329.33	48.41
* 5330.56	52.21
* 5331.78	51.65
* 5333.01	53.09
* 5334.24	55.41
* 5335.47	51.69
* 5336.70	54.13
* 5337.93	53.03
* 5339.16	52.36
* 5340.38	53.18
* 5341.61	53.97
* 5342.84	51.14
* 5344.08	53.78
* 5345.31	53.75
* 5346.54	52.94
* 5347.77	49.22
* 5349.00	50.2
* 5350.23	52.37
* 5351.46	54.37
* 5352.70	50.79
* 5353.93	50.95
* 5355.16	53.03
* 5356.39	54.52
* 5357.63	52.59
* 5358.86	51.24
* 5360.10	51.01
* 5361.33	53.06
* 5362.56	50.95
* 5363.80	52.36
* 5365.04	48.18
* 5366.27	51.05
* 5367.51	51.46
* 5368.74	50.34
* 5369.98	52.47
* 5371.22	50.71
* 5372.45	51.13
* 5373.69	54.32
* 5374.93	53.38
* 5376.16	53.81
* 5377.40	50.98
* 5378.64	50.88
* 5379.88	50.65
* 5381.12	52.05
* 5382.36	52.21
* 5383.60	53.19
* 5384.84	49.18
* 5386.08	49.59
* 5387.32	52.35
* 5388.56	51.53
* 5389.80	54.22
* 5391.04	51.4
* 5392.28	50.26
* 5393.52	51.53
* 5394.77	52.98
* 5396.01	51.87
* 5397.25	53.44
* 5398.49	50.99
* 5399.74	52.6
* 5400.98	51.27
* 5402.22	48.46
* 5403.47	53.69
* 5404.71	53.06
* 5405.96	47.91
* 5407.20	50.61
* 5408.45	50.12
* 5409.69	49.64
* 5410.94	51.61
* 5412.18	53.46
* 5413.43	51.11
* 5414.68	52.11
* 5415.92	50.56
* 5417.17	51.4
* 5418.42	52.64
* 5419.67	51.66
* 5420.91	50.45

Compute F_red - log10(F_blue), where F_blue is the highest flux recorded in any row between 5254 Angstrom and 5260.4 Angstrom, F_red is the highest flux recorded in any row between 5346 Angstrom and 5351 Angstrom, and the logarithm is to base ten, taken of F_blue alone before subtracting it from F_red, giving 51.2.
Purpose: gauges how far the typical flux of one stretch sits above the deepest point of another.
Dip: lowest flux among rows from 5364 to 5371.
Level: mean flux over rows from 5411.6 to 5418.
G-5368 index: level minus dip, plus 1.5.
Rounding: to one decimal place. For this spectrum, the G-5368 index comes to 5.0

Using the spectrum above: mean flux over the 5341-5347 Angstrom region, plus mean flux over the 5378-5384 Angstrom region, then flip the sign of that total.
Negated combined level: -105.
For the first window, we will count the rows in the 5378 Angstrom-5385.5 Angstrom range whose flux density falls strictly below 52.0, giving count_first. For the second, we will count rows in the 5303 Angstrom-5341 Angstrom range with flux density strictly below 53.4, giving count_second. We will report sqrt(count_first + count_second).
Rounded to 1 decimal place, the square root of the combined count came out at 4.7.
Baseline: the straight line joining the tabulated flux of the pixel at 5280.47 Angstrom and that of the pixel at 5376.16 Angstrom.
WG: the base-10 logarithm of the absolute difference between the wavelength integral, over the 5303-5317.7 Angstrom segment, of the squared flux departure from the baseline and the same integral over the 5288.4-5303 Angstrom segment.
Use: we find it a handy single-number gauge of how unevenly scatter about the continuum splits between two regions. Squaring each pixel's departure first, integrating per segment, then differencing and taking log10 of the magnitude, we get 1.1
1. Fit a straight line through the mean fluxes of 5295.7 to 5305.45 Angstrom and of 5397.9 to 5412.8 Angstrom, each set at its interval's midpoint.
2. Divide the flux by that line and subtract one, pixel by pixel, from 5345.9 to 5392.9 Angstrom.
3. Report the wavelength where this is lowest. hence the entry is 5365.04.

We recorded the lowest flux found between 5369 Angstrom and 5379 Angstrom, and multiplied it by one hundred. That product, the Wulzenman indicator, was 5071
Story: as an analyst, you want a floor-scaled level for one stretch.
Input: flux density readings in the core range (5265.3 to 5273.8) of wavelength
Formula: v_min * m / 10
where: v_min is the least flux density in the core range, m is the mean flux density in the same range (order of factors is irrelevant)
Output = 257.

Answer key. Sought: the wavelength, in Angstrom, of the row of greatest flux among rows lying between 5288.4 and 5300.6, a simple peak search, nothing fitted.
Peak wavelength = 5293.86 Angstrom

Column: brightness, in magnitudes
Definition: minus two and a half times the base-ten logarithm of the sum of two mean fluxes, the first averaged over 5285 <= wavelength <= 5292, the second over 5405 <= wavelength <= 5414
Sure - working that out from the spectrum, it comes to -5.04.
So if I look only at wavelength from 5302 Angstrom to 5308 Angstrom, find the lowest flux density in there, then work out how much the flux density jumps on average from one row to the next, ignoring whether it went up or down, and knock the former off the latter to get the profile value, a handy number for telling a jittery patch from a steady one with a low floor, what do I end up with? -50.7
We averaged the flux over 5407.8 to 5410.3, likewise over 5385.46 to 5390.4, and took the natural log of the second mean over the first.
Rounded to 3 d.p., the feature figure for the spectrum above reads 0.040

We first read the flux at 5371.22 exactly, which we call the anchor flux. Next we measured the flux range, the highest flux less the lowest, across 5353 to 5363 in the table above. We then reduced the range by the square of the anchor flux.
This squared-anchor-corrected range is -2568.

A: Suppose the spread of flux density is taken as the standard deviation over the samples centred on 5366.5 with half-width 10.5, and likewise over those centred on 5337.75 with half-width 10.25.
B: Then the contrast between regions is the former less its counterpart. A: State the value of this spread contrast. -0.12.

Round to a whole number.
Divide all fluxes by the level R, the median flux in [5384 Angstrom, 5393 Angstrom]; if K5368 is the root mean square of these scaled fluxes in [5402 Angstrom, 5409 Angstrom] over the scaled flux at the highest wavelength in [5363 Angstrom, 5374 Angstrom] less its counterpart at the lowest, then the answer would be 26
